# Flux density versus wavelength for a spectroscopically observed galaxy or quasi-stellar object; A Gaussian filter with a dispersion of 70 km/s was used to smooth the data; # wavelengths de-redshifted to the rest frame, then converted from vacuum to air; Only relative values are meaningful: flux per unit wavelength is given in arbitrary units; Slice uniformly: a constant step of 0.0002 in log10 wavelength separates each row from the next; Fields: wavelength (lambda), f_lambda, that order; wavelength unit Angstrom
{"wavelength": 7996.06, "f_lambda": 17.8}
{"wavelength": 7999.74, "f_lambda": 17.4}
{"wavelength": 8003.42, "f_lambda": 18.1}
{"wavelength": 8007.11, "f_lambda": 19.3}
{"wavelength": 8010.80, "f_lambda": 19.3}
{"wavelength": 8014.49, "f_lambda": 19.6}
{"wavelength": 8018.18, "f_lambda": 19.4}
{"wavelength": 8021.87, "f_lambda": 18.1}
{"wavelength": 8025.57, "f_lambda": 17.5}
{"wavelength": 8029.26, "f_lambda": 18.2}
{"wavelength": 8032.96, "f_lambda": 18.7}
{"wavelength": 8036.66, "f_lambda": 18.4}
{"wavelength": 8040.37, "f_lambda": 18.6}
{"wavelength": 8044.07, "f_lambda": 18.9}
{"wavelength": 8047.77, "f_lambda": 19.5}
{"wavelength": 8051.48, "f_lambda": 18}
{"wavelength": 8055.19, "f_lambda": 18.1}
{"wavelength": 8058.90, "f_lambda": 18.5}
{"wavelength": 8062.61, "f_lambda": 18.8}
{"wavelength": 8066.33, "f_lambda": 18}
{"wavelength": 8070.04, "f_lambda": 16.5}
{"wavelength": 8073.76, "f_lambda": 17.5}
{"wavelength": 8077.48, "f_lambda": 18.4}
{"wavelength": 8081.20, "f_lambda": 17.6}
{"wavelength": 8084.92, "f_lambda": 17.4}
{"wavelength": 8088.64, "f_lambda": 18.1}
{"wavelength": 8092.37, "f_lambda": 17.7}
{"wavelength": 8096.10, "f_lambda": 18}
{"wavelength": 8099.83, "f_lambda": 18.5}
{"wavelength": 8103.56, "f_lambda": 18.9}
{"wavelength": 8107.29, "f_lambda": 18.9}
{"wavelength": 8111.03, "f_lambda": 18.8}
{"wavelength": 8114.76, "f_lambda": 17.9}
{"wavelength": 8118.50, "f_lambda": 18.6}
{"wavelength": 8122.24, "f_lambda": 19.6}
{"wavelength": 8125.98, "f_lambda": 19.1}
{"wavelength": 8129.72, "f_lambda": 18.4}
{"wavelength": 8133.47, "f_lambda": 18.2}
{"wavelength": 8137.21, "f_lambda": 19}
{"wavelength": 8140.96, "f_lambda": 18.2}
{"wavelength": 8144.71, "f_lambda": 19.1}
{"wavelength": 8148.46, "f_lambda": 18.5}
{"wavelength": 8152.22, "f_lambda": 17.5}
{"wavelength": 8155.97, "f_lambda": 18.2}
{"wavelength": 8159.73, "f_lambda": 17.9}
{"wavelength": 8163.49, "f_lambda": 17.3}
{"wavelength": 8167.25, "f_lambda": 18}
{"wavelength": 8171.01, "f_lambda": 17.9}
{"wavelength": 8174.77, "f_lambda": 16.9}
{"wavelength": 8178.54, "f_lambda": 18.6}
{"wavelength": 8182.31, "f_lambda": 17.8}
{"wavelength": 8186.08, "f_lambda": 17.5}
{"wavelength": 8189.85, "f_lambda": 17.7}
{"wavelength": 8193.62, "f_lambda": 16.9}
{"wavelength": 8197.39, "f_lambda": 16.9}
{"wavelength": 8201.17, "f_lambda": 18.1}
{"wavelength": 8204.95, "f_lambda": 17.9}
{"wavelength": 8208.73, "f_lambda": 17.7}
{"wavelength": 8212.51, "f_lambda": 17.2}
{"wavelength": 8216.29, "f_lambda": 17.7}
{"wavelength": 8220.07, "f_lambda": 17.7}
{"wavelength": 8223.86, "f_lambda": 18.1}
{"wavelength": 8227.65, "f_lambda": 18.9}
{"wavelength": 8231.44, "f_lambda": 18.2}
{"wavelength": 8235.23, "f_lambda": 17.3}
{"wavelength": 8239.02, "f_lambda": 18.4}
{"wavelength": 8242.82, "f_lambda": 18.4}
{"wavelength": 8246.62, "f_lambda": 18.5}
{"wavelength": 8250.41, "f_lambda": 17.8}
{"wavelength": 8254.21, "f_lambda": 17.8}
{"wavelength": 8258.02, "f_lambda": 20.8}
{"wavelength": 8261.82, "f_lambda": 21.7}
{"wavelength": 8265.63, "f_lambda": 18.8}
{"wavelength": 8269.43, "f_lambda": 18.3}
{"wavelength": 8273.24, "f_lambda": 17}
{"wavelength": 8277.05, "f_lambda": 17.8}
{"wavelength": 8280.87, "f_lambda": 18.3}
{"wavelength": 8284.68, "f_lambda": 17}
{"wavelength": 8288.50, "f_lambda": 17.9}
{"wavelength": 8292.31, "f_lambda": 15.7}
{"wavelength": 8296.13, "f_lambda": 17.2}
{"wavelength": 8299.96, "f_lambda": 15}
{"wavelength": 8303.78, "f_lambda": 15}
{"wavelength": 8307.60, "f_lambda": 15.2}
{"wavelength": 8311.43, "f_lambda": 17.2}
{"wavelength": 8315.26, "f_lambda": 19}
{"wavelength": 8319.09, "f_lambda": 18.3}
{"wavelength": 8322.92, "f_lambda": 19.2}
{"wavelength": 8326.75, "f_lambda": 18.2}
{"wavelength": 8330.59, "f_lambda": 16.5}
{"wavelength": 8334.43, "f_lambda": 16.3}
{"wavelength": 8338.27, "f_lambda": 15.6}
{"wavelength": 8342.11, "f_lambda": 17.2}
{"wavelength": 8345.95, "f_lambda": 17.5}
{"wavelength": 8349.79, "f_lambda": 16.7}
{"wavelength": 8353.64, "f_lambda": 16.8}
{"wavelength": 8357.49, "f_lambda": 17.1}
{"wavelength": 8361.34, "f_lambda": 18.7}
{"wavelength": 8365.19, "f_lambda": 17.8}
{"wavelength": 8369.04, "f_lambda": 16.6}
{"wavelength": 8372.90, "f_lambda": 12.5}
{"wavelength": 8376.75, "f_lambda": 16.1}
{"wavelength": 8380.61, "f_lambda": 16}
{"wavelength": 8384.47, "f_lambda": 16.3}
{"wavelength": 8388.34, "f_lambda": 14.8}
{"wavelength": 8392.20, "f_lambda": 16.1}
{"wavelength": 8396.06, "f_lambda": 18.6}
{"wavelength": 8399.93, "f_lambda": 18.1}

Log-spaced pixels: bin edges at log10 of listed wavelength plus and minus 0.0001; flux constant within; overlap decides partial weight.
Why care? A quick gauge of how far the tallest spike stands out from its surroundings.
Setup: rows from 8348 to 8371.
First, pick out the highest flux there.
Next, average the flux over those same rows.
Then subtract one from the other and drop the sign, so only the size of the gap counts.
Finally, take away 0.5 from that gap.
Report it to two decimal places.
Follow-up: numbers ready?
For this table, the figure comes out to 0.92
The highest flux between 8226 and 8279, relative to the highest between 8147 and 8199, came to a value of 1.17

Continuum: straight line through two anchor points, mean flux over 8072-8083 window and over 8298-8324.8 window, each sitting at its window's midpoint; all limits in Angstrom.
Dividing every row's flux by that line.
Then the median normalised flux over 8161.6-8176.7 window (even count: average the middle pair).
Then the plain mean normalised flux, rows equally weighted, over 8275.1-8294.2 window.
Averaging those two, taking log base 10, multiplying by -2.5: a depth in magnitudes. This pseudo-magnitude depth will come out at -0.011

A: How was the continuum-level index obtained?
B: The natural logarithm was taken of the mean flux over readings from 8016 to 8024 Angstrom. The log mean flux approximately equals 2.93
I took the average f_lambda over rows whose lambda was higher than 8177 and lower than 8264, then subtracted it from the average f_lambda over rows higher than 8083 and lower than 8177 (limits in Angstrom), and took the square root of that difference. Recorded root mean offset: 0.33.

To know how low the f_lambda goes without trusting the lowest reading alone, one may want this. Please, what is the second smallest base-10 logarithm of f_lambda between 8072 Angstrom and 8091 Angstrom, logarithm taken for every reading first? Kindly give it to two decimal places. 1.24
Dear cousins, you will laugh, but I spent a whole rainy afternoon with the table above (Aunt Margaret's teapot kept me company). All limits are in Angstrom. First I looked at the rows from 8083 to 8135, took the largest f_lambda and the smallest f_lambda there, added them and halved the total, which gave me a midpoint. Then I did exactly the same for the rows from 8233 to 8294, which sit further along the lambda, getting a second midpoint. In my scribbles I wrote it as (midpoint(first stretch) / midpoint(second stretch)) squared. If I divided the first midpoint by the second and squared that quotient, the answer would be 0.98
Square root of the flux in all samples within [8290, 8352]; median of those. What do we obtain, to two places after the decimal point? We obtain 4.12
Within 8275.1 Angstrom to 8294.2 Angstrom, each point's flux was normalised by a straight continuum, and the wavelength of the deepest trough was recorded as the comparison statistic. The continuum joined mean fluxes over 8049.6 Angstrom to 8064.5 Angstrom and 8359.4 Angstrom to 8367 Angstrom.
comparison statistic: 8292.31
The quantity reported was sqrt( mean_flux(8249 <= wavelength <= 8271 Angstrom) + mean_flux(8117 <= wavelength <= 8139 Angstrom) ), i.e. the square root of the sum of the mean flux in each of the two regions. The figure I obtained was 6.17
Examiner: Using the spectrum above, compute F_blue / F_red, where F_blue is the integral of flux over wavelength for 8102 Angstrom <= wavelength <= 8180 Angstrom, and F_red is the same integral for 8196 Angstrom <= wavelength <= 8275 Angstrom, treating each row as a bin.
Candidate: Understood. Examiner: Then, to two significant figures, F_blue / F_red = 0.99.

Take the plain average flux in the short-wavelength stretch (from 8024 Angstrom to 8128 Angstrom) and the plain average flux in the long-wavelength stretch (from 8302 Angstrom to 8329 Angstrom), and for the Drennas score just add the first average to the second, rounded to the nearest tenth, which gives 35.8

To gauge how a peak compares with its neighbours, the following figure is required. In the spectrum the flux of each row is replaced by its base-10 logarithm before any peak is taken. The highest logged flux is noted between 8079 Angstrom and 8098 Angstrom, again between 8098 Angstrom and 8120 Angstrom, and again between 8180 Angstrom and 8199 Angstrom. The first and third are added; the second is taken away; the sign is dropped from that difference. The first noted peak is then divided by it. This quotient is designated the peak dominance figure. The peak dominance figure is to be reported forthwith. 1.02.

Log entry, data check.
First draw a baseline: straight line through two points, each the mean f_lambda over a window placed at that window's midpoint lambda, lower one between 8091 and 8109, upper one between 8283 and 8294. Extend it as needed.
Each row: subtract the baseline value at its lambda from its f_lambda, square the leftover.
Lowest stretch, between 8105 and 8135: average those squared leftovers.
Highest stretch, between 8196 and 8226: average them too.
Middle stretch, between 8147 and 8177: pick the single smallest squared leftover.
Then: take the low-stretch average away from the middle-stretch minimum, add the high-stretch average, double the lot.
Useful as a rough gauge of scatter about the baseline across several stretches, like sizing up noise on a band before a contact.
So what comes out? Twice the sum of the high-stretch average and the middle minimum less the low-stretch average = -0.5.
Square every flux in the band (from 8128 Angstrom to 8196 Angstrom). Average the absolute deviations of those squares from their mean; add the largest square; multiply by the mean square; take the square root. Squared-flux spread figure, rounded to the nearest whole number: 352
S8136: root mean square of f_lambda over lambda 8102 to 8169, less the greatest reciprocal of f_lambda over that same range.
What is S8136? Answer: 18.40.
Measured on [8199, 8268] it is 18.36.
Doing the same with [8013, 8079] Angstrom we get 18.33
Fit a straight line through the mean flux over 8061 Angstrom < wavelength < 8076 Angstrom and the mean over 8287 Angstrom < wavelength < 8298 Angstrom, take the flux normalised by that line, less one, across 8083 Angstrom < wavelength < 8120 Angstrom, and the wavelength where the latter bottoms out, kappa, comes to 8084.92 Angstrom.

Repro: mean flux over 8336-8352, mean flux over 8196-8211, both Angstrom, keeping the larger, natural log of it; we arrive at 2.87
